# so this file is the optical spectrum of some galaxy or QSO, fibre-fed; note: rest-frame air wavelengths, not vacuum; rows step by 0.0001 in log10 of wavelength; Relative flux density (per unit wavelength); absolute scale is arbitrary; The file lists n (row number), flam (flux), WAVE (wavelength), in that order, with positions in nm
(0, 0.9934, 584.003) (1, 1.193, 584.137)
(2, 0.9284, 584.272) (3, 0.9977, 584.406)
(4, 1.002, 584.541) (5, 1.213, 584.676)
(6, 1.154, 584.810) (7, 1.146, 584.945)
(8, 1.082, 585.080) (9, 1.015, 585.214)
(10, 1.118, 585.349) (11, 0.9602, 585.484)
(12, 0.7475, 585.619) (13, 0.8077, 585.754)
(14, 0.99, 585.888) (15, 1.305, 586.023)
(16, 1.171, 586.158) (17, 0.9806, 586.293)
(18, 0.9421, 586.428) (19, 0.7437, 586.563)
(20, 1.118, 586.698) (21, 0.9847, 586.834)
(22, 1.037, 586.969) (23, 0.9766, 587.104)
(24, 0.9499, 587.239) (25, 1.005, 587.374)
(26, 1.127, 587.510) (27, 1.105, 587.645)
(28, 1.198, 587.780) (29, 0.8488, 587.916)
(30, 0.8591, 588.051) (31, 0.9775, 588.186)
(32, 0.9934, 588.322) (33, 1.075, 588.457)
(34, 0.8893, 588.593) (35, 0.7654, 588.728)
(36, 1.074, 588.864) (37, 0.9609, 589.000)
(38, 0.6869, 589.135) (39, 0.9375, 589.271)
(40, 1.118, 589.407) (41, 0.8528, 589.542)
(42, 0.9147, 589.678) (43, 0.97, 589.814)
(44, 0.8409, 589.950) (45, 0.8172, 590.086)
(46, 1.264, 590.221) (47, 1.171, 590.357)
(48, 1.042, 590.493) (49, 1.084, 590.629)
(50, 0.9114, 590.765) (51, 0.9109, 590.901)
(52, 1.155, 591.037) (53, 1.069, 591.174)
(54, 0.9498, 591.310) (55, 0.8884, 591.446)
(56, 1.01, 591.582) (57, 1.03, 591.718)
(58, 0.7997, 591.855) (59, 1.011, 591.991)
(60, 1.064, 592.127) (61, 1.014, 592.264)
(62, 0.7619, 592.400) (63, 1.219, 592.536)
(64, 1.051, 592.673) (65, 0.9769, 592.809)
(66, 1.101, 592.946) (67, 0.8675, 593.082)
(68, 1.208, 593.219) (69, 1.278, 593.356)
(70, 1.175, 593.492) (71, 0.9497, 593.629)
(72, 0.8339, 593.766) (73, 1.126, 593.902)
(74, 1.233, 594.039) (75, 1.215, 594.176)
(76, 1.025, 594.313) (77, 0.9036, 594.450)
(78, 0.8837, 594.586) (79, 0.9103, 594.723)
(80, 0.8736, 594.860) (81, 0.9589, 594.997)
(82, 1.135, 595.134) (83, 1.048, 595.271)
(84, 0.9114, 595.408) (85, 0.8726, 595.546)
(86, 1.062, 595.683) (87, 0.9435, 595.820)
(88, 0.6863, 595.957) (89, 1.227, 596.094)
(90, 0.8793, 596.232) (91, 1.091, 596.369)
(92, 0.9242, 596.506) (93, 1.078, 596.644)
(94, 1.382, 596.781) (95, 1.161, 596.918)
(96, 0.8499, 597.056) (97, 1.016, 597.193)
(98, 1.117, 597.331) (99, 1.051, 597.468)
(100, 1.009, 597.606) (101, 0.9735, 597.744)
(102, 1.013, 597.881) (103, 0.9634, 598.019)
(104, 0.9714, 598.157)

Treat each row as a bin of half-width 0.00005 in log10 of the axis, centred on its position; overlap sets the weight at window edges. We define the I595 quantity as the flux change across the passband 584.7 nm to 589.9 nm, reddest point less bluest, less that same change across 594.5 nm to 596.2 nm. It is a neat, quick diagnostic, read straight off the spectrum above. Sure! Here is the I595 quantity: -0.53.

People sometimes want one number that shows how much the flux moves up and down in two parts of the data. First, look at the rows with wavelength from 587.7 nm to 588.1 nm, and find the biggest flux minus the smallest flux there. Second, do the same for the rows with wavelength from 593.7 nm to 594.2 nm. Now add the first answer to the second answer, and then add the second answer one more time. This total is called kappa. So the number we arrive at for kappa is 1.15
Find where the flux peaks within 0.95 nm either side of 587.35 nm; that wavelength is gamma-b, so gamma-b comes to 587.780 nm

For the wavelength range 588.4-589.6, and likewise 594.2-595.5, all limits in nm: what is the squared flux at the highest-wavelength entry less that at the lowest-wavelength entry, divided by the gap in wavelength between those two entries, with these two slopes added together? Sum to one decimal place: -0.6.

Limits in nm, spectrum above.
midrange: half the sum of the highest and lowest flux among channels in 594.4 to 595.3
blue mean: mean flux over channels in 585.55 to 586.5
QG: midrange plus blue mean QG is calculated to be 1.996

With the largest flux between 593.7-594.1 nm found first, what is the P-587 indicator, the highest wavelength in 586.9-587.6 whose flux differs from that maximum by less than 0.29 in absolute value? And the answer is 587.510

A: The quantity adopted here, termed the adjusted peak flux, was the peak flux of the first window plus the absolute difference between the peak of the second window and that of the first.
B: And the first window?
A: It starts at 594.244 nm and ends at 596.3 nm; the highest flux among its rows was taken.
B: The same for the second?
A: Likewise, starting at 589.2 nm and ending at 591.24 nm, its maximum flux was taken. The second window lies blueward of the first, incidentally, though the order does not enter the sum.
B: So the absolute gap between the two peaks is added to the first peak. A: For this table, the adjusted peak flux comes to 1.26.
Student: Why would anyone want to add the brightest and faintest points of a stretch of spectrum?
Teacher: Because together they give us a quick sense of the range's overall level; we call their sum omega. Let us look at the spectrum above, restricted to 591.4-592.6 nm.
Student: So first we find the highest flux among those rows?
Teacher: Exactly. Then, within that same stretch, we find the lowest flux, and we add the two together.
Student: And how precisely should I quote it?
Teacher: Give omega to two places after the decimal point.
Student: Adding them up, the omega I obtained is 1.98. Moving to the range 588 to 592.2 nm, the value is 1.95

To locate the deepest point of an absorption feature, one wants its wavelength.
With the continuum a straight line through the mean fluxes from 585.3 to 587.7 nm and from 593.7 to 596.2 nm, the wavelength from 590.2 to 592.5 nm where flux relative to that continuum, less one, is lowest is 592.400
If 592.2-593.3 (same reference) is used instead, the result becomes 592.400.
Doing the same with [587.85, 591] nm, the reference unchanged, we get 589.135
